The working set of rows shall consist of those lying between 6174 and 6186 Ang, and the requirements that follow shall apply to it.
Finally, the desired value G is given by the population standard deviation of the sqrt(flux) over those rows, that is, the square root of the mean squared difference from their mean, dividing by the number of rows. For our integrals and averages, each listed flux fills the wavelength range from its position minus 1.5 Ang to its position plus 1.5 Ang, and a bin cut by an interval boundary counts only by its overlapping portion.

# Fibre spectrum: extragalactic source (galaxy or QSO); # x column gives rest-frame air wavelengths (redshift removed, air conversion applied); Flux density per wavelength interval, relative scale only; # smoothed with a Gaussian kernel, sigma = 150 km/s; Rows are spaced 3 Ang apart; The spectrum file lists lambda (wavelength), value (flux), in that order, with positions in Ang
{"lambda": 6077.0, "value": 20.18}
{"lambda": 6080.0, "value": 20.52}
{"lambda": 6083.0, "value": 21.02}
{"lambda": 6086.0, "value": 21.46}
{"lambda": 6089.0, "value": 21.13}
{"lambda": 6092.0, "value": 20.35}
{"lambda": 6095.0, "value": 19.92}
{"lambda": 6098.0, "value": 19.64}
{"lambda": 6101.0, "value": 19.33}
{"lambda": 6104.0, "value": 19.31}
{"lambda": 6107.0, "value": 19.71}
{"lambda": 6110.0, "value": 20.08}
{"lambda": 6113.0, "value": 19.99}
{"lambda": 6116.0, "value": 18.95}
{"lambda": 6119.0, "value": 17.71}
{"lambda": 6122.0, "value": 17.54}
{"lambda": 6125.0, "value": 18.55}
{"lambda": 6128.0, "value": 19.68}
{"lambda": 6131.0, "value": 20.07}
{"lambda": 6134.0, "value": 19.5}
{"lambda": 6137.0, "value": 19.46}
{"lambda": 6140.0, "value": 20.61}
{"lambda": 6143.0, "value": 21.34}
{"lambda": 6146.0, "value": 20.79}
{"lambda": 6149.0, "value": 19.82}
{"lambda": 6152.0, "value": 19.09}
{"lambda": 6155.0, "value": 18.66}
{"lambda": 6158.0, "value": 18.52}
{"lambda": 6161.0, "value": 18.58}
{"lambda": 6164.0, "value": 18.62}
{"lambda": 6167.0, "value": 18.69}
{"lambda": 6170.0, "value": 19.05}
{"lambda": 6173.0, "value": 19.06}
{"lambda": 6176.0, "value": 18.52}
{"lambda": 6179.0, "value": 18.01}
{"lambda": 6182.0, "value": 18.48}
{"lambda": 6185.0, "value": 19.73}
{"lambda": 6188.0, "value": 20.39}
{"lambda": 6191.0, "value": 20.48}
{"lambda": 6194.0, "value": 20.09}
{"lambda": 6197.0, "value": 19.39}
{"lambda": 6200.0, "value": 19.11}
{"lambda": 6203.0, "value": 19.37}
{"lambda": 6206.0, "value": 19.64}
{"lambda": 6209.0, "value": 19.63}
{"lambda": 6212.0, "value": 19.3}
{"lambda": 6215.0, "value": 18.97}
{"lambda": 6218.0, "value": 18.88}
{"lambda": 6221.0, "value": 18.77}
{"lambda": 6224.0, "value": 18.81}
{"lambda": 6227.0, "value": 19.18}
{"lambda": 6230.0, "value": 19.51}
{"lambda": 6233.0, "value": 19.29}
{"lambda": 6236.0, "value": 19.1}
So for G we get 0.07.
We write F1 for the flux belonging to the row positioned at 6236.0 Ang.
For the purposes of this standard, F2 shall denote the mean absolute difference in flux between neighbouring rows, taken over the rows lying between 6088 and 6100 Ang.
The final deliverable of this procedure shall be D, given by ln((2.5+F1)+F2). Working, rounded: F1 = 19.1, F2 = 0.5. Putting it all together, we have 3.10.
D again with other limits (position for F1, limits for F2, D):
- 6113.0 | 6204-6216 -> 3.12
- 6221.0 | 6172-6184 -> 3.08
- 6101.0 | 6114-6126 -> 3.12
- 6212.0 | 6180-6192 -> 3.11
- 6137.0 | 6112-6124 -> 3.13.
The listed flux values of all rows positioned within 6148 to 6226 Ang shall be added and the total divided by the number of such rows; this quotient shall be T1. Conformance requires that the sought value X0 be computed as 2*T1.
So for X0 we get 38.3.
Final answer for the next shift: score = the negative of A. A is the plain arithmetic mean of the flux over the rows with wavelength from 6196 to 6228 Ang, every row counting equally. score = -19.2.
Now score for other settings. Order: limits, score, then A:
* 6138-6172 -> -19.4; 19.43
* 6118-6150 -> -19.6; 19.55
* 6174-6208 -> -19.4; 19.38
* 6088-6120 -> -19.6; 19.65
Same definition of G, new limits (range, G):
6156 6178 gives 0.03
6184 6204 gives 0.06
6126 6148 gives 0.07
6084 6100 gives 0.08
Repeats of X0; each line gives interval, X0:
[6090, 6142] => 38.9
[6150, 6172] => 37.5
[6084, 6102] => 40.6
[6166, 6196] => 38.5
